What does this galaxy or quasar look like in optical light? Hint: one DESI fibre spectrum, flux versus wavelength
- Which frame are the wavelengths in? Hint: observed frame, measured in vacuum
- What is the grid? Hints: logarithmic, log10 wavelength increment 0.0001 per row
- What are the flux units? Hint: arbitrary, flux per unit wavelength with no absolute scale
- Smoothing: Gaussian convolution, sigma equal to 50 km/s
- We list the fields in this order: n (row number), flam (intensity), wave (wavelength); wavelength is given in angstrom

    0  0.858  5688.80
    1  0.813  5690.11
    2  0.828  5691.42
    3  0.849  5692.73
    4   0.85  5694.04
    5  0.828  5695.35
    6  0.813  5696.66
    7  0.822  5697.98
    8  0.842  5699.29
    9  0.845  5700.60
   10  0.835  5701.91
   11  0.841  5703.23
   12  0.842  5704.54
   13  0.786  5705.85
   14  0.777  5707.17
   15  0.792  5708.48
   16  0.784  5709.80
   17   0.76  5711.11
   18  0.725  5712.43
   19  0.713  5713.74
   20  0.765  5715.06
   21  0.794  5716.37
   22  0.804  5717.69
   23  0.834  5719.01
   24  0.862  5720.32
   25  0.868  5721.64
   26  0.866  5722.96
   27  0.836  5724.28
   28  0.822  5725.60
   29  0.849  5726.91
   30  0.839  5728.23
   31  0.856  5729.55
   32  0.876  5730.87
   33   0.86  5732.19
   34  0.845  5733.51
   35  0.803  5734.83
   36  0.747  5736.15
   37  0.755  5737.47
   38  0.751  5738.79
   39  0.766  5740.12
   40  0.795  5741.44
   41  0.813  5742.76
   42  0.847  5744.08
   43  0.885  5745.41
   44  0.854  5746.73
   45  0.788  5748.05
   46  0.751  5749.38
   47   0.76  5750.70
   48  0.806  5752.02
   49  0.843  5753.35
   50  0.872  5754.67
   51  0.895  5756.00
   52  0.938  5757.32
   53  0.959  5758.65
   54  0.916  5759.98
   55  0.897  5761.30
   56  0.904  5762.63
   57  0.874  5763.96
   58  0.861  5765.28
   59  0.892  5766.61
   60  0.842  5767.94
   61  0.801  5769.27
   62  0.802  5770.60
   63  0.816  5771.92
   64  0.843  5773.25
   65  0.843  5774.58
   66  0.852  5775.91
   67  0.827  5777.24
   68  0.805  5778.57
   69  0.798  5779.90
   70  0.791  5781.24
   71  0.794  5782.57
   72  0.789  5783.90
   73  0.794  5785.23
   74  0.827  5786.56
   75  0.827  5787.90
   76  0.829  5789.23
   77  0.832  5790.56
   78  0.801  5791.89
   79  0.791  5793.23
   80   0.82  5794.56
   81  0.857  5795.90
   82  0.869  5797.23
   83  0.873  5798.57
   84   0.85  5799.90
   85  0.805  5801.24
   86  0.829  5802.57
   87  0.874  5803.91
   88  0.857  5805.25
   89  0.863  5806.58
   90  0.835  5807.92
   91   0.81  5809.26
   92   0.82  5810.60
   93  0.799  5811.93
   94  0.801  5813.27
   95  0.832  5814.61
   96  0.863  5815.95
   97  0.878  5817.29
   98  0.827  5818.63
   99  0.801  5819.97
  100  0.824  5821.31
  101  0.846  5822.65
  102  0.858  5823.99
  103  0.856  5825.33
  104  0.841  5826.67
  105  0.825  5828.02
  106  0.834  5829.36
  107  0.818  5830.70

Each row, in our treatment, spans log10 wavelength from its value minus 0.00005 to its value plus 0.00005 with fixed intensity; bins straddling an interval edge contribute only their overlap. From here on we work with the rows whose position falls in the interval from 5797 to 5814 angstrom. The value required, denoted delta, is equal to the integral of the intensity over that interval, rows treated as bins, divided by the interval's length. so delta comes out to 0.836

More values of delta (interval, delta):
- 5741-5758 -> 0.835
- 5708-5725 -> 0.800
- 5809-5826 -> 0.833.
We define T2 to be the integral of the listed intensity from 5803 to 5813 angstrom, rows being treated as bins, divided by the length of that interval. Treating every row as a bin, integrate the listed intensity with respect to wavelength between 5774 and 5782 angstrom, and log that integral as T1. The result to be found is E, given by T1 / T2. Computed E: 7.8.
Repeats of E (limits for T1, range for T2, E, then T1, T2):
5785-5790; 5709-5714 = 5.5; 4.1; 0.749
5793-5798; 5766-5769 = 4.9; 4.2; 0.857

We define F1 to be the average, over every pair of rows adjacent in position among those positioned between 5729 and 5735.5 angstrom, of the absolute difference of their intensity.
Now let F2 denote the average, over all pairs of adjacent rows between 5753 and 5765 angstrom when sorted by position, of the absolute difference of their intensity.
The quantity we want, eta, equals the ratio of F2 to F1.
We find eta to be 1.16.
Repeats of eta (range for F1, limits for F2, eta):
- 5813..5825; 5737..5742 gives 0.61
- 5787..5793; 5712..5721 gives 2.24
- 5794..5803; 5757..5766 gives 0.92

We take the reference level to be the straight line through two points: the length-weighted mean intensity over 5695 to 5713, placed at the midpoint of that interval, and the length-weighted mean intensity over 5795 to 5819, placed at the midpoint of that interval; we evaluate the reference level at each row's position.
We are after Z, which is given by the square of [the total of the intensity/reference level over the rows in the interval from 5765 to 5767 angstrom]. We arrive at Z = 4.49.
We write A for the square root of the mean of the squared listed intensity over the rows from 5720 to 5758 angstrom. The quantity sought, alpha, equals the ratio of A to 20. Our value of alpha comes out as 0.0415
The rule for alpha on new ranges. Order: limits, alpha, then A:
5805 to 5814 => 0.0413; 0.83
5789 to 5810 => 0.0419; 0.84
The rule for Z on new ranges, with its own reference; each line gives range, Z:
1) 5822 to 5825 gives 4.05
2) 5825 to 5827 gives 4.01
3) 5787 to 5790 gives 3.93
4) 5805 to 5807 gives 4.19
